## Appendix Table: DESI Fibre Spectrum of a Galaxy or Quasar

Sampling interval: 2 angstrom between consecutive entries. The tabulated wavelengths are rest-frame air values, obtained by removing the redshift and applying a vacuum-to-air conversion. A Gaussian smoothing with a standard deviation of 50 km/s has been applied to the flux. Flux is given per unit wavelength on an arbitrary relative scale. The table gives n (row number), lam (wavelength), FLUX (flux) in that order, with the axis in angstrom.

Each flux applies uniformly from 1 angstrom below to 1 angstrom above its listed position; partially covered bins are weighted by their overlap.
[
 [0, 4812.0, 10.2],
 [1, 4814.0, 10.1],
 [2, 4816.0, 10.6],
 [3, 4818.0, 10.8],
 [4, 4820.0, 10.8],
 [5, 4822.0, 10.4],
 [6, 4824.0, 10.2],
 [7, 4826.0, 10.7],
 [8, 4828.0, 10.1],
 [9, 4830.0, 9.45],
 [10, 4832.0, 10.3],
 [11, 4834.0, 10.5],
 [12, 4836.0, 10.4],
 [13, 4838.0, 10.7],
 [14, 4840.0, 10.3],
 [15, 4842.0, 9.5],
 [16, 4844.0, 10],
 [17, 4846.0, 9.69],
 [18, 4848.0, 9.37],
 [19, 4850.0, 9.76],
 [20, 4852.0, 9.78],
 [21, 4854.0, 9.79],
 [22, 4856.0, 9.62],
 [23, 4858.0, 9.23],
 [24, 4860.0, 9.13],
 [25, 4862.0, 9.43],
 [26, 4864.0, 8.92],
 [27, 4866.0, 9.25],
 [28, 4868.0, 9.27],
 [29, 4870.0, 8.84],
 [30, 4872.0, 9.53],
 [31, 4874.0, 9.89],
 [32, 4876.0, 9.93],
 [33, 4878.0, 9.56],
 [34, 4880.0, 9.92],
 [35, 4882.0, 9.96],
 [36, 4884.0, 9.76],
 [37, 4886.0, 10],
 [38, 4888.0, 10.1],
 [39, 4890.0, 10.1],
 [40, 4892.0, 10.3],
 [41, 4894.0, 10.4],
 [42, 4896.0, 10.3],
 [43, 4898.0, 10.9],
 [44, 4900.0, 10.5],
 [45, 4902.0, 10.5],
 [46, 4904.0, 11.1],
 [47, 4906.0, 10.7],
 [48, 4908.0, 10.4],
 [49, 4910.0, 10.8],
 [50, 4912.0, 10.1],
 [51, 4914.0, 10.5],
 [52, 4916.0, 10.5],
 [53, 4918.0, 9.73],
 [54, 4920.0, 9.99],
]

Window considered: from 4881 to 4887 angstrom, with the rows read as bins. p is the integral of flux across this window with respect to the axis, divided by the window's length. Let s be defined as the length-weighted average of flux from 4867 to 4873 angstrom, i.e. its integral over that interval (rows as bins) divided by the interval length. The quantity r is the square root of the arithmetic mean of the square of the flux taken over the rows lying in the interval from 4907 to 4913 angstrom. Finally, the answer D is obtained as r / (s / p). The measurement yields 11.2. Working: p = 9.9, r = 10.4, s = 9.2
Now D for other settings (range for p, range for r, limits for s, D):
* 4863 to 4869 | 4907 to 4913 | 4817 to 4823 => 8.9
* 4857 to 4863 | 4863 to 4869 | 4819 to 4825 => 8.1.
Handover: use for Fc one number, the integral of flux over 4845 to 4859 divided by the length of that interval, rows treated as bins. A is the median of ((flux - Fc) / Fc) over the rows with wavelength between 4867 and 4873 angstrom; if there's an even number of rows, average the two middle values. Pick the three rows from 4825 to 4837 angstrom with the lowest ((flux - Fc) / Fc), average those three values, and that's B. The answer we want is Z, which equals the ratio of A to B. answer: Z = -1.0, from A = -0.03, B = 0.04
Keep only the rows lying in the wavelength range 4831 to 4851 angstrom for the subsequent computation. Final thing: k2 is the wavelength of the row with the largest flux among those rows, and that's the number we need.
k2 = 4838.0 angstrom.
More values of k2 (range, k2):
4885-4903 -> 4898.0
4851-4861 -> 4854.0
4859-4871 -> 4862.0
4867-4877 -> 4876.0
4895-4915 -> 4904.0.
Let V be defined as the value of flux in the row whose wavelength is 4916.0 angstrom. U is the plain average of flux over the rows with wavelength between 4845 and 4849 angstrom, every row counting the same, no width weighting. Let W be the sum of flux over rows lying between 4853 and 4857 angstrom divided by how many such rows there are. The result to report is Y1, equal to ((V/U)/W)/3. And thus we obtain 0.0378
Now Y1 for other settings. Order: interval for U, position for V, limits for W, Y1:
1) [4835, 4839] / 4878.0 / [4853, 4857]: 0.0311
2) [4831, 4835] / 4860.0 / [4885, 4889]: 0.0291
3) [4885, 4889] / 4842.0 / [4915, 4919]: 0.0312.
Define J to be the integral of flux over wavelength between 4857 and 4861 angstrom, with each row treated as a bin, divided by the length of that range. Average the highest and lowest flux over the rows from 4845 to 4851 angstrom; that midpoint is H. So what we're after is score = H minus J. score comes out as 0.4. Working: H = 9.6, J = 9.2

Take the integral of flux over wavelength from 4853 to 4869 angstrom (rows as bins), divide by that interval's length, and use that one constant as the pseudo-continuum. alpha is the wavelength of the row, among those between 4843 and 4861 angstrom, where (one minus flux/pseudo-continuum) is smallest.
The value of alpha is 4844.0 angstrom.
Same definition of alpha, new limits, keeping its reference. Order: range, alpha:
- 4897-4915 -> 4904.0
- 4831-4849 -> 4838.0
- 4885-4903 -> 4898.0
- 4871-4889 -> 4888.0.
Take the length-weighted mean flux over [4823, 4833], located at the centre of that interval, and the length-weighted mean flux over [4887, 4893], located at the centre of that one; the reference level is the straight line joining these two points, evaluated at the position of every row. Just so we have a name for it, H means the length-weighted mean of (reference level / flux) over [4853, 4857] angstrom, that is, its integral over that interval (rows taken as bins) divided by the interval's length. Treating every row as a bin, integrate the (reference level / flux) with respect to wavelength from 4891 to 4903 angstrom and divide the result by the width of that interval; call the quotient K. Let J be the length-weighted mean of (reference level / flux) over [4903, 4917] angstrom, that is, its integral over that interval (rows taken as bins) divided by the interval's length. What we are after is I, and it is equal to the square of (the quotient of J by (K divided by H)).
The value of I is 1.08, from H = 1.05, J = 0.96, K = 0.97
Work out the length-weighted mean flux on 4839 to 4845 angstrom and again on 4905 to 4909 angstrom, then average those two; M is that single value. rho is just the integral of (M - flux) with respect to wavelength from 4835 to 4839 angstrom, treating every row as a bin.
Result -1.2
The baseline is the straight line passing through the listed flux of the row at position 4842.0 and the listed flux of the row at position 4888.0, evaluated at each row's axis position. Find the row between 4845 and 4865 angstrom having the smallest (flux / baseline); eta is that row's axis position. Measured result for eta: 4864.0 angstrom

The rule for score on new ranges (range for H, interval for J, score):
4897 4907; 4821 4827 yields 0.4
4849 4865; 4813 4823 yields -1.2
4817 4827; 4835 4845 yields 0.3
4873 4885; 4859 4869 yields 0.6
